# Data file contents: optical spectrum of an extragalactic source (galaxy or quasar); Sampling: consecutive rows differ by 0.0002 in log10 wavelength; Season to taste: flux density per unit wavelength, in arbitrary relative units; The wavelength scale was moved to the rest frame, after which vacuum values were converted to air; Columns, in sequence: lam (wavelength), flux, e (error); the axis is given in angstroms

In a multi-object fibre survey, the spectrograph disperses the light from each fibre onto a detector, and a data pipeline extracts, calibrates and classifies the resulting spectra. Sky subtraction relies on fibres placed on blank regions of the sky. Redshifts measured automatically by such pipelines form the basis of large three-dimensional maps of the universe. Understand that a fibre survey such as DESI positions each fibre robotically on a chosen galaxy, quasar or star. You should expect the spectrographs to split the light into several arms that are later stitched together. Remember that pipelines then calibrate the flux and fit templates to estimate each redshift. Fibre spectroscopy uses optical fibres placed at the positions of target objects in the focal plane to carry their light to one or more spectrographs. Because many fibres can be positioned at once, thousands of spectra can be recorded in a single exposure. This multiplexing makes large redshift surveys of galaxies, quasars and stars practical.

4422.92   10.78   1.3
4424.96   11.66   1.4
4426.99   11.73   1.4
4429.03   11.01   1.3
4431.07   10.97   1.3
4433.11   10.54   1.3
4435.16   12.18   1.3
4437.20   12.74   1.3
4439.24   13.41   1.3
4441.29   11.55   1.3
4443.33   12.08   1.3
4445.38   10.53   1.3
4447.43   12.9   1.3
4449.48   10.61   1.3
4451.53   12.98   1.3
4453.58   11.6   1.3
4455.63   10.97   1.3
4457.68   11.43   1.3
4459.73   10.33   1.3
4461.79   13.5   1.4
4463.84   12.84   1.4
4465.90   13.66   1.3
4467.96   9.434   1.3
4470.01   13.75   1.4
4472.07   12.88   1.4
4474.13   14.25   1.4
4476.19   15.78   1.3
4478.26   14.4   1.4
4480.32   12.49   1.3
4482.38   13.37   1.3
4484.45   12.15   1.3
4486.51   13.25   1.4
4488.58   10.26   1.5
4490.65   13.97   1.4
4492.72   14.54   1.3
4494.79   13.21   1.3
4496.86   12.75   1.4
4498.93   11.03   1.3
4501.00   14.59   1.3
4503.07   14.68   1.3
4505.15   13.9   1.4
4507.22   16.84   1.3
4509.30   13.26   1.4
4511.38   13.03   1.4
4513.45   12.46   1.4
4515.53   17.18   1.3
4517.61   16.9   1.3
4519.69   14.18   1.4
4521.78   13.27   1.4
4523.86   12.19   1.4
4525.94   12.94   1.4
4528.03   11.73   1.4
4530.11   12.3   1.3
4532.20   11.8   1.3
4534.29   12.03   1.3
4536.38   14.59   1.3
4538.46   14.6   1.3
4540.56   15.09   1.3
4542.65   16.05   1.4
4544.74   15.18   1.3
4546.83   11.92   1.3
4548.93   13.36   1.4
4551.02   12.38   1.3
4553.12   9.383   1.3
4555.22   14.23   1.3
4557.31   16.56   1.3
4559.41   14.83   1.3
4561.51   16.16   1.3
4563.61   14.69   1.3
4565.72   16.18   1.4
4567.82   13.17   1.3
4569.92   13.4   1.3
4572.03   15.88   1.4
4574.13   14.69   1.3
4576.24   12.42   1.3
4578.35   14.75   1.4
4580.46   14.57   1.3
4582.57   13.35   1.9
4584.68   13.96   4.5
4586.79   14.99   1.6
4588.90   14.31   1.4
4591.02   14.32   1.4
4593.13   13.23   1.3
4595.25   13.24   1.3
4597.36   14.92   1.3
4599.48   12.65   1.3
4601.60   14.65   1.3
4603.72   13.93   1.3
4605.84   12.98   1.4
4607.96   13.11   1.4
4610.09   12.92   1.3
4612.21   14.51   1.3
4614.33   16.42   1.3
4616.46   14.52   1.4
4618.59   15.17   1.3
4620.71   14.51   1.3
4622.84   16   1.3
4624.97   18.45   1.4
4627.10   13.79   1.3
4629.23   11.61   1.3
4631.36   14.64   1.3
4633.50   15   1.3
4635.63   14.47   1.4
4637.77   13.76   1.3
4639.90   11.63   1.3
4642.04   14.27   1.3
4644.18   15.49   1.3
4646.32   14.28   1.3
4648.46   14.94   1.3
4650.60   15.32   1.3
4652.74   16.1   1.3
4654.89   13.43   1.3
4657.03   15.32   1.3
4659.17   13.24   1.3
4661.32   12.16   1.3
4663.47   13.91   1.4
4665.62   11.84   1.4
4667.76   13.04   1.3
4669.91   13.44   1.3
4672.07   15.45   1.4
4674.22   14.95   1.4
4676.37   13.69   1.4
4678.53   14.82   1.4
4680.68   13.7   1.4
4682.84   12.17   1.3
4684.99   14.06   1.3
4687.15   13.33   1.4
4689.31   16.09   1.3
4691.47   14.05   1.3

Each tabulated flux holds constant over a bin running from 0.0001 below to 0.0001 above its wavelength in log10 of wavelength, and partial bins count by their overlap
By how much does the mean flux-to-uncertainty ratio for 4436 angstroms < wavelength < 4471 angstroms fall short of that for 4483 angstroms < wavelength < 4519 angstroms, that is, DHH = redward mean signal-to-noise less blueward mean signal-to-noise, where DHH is 1.1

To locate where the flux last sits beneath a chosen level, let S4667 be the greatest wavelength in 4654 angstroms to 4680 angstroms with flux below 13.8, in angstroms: 4676.37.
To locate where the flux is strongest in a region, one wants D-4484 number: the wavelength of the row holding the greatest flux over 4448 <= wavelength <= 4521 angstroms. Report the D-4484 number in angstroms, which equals 4515.53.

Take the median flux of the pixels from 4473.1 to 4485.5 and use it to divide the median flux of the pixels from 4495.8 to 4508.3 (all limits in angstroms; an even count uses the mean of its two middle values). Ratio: 1.03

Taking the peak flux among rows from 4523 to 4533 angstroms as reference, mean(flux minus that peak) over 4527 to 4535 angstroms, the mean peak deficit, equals -1.0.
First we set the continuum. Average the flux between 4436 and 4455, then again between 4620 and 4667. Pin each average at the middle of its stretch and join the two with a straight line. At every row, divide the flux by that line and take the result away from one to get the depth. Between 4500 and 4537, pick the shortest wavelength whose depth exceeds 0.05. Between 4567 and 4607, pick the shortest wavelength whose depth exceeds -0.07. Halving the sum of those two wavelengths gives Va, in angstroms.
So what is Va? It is 4545.8 angstroms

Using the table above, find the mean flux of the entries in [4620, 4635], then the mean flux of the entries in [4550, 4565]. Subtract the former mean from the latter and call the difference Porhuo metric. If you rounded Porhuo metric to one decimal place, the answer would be -0.8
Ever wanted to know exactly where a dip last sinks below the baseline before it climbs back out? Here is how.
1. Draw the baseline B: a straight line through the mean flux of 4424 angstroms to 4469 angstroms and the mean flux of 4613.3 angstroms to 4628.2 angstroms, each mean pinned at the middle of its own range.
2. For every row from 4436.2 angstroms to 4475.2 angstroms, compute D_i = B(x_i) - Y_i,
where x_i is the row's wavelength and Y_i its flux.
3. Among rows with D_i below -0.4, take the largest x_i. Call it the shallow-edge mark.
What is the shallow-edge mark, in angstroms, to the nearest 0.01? 4474.13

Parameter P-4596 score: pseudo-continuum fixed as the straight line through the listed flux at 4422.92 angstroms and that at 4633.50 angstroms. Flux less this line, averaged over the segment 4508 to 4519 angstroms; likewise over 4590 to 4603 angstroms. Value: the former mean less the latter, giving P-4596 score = 2.4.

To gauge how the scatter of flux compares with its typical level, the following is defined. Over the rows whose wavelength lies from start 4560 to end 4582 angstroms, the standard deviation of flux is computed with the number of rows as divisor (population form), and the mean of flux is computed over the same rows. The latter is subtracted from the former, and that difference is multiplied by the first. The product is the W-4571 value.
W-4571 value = -16.3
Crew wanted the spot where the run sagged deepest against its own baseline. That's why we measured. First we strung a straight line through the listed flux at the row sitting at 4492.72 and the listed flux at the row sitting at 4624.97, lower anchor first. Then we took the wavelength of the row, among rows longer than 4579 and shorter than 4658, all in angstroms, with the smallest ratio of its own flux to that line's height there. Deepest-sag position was 4639.90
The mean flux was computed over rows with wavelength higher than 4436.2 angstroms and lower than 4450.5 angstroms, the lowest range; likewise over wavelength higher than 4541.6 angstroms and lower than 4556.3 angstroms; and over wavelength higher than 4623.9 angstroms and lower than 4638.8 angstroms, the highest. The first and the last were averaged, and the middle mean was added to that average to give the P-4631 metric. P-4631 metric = 26.5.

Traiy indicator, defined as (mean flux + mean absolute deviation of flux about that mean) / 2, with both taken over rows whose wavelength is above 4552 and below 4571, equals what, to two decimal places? 7.92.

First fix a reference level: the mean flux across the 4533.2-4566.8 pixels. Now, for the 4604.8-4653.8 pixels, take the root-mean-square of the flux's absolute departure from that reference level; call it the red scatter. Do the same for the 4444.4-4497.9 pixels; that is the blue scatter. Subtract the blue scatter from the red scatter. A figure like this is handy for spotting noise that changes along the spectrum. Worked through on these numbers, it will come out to -0.68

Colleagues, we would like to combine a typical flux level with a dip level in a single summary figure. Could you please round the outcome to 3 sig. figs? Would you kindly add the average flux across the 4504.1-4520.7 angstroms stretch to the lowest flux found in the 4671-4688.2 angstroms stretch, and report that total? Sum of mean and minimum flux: 26.9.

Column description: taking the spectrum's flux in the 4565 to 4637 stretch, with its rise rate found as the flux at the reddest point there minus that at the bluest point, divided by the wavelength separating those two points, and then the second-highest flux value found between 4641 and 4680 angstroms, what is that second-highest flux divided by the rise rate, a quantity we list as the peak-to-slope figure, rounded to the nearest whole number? -633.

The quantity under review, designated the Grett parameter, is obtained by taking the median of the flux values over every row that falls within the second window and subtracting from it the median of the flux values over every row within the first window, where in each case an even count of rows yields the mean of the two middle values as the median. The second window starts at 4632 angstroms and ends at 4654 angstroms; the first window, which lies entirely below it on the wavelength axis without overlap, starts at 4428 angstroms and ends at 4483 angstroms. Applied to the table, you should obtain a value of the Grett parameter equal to 2.2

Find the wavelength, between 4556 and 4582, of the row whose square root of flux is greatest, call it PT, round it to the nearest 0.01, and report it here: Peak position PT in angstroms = 4557.31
